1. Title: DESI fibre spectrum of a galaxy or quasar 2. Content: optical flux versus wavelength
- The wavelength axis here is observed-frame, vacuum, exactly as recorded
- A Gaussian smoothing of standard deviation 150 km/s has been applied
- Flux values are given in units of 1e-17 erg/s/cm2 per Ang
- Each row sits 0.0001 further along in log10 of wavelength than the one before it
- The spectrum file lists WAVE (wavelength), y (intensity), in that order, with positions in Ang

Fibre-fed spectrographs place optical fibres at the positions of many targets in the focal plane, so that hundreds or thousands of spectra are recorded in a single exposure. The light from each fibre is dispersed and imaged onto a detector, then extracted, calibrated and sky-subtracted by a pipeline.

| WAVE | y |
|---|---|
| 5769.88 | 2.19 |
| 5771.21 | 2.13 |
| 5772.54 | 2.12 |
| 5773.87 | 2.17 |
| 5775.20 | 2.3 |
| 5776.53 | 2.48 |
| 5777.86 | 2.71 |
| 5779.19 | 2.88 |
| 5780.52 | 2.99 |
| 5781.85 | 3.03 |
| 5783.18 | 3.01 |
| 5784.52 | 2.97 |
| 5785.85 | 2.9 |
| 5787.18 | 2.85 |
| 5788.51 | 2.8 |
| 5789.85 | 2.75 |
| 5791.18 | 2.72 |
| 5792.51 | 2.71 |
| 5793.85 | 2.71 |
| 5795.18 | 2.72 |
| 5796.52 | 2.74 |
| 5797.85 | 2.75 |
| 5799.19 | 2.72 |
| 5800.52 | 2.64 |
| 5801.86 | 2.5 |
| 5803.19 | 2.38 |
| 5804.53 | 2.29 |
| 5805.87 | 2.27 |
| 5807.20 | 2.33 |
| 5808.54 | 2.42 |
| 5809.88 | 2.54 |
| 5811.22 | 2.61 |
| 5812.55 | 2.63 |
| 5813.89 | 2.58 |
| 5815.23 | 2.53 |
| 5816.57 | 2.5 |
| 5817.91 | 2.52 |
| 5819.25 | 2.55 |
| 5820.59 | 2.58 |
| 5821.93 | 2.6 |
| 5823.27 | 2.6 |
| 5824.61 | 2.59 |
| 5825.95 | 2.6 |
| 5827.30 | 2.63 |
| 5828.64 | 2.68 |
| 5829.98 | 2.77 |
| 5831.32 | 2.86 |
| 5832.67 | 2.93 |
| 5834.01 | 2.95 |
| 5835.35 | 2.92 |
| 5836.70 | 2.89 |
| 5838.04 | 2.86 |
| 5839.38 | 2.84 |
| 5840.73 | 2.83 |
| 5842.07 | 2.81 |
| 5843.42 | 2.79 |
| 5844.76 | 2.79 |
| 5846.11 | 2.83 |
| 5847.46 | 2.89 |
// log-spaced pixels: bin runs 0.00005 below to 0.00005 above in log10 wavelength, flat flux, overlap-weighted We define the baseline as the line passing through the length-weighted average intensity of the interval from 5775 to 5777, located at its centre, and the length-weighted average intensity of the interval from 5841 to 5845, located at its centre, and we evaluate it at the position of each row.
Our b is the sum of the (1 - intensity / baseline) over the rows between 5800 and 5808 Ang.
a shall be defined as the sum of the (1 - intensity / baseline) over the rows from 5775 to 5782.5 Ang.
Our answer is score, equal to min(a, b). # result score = -0.8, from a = -0.8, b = 0.4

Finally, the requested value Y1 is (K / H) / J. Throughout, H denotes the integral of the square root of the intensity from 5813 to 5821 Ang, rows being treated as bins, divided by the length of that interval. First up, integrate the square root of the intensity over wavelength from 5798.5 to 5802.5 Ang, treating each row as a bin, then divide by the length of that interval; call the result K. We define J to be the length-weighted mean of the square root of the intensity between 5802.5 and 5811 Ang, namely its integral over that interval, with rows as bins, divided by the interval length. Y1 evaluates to 0.657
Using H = 1.59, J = 1.54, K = 1.617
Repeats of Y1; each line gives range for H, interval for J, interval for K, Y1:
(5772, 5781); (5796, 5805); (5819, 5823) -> 0.632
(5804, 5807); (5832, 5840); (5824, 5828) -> 0.625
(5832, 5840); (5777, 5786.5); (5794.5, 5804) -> 0.557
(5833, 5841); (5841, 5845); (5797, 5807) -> 0.555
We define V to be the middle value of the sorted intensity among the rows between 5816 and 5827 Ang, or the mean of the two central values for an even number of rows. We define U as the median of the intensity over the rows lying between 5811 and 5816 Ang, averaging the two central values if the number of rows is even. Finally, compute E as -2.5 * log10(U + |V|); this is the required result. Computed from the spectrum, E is -1.79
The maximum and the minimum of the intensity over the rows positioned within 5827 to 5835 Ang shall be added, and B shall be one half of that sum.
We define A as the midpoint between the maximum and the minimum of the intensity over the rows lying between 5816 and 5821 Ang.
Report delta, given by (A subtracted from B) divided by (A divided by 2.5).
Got 0.25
